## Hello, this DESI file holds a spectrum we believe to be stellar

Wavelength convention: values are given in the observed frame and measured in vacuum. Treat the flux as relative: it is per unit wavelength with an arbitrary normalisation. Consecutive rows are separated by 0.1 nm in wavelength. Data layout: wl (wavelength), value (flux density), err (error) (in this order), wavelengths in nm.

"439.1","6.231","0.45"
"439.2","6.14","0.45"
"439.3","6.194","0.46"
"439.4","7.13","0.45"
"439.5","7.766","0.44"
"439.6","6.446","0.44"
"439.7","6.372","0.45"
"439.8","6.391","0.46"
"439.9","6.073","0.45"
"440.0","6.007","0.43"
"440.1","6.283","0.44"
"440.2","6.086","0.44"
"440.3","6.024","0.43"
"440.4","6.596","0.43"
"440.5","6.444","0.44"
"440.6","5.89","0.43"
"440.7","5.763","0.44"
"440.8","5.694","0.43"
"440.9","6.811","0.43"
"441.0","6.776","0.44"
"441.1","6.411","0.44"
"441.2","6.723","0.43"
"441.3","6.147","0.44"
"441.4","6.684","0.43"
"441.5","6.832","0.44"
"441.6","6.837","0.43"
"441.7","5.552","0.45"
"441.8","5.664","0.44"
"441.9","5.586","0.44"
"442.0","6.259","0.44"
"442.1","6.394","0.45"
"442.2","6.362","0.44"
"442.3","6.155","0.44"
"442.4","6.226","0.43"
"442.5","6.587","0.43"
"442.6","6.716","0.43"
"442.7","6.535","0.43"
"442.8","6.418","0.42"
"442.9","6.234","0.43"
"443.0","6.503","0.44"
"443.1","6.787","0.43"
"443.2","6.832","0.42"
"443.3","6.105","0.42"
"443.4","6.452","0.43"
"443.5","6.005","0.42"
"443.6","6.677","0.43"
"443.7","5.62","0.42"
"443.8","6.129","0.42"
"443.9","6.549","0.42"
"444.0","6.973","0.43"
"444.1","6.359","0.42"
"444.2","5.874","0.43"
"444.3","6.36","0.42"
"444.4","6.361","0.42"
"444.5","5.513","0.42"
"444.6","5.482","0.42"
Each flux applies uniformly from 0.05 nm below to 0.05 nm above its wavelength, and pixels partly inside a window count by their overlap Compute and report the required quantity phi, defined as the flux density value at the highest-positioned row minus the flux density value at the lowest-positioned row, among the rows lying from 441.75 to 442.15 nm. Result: 0.7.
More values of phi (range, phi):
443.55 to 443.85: -0.5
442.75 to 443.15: 0.4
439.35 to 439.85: -0.7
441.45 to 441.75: -1.3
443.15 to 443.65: -0.2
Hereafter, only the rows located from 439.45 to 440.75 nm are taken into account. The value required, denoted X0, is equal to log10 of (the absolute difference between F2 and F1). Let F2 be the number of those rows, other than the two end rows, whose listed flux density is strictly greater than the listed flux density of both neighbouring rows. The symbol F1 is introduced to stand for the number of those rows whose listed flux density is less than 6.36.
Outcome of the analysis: 0.6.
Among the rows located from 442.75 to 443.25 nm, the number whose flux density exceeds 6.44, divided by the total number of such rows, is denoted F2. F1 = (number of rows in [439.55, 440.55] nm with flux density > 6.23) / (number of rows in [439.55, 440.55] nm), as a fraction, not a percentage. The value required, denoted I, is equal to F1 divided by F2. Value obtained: 1.00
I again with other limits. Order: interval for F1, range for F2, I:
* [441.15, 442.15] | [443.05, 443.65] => 0.90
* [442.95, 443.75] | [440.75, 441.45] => 1.09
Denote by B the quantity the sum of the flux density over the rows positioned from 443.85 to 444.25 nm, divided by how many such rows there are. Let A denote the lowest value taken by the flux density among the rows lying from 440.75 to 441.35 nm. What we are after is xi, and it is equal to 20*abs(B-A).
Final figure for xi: 15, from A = 5.694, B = 6.44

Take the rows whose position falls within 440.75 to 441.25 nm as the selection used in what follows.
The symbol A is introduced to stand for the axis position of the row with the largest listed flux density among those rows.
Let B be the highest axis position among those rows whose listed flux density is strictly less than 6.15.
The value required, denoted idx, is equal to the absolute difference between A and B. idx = 0.10 nm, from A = 440.9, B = 440.8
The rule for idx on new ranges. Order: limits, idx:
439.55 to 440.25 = 0.60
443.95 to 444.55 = 0.50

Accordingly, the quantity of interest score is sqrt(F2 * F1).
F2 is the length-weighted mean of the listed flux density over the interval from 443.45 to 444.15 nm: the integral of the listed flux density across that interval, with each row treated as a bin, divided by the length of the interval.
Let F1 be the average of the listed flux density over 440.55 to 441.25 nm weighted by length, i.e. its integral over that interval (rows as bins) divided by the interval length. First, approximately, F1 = 6.3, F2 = 6.33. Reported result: 6.3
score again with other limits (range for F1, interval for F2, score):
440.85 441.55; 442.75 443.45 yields 6.6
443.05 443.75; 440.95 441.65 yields 6.5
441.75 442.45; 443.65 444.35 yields 6.2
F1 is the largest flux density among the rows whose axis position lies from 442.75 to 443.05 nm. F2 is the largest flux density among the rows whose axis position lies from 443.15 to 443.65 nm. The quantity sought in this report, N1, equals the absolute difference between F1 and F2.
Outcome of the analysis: 0.33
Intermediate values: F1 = 6.503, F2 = 6.832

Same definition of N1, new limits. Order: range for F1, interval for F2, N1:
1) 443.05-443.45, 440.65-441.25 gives 0.02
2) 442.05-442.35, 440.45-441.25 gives 0.42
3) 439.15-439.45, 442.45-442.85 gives 0.41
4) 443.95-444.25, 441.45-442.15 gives 0.14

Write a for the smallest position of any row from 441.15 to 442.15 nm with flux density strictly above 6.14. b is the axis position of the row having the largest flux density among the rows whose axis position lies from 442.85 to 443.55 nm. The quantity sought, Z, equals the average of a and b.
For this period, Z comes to 442.20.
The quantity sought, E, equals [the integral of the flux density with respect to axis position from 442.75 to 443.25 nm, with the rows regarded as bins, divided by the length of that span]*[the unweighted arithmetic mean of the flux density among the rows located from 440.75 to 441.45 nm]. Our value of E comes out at 42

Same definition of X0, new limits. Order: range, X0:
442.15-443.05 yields 0.3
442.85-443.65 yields 0.0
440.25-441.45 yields 0.3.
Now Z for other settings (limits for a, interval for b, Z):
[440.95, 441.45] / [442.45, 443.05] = 441.80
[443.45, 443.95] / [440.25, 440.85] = 442.00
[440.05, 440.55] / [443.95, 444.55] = 442.05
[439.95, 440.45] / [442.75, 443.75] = 441.65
